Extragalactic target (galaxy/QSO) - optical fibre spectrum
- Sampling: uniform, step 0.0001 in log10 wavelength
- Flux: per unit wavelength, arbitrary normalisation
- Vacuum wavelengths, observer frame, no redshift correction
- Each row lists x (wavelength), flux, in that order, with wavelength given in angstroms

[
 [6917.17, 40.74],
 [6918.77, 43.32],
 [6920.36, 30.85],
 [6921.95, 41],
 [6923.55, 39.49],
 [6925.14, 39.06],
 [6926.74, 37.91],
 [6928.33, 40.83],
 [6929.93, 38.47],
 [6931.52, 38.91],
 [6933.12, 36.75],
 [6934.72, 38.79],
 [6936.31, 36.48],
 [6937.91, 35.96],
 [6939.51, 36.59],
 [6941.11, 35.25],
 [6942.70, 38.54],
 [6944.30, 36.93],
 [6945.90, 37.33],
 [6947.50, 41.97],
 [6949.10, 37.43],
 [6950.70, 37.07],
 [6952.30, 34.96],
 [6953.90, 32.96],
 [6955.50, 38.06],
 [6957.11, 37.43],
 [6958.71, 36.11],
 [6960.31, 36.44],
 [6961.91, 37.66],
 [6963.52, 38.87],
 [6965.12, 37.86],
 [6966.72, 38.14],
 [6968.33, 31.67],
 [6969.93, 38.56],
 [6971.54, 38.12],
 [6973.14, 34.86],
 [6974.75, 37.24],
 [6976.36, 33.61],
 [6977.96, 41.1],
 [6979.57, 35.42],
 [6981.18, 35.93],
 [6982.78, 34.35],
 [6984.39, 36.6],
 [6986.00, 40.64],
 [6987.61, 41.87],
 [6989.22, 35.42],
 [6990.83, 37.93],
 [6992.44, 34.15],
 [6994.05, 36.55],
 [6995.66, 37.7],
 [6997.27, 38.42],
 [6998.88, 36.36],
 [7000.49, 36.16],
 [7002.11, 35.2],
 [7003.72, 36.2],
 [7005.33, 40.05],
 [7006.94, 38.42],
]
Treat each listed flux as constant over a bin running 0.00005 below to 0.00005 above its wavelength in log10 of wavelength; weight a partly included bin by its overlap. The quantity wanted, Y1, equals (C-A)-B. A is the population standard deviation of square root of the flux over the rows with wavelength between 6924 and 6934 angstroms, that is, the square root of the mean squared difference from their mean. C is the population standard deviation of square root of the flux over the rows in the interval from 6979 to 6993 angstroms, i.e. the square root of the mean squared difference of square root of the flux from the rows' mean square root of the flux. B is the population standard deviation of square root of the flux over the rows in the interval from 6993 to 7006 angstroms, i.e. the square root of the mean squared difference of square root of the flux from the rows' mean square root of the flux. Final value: -0.01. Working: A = 0.10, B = 0.119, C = 0.208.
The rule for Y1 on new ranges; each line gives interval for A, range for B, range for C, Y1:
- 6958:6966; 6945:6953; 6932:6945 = -0.17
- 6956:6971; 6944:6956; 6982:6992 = -0.15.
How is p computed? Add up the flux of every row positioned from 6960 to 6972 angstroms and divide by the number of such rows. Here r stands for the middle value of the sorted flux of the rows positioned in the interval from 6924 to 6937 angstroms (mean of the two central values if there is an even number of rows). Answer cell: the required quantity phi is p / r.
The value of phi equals 0.96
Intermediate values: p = 37.2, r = 38.6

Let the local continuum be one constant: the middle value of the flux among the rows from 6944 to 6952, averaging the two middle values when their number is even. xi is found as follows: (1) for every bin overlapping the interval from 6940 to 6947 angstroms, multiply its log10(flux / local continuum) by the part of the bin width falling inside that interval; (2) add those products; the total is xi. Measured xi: -0.01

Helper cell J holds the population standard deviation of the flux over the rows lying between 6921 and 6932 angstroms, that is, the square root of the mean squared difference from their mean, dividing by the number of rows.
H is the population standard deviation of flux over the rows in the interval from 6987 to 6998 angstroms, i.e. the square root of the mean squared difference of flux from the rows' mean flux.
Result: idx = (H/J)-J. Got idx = 1.1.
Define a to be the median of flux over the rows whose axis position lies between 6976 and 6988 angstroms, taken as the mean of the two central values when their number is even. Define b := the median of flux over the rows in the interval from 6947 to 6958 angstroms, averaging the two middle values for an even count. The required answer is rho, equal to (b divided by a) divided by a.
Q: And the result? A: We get 0.028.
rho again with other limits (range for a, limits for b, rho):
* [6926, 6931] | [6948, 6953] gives 0.025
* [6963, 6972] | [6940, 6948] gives 0.026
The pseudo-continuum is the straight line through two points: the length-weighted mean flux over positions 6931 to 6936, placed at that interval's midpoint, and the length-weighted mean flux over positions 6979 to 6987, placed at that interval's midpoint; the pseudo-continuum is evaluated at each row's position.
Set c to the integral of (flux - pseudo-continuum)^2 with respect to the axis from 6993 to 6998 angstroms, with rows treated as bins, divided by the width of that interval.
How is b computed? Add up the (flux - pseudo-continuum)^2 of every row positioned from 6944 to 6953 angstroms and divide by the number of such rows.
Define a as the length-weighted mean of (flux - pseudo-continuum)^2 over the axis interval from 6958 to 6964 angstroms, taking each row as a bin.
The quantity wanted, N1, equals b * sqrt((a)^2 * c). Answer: 7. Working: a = 1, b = 4.4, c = 2.0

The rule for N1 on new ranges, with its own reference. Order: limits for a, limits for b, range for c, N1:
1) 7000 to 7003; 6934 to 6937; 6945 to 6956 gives 2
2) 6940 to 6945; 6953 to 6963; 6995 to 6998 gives 16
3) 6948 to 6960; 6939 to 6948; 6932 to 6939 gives 28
